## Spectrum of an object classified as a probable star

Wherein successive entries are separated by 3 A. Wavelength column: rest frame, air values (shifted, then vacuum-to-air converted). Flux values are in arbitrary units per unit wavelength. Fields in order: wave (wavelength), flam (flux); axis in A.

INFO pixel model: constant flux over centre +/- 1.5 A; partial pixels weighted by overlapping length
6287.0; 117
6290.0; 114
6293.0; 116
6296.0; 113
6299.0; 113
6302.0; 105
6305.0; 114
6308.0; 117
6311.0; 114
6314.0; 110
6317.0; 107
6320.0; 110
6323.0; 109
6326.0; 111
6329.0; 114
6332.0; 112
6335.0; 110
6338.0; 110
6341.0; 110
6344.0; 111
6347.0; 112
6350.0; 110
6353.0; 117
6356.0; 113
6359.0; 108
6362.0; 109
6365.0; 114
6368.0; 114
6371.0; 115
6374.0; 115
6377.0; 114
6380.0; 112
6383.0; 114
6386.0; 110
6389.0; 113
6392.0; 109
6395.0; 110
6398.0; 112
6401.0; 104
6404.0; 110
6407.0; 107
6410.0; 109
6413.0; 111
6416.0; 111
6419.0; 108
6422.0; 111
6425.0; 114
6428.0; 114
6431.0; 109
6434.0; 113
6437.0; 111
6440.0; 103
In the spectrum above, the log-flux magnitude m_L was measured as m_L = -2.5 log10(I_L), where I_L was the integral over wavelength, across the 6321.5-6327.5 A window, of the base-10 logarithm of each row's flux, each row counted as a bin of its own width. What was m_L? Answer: -2.7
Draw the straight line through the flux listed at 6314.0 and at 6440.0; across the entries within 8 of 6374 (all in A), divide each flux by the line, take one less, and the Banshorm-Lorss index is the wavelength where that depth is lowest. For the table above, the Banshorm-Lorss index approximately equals 6380.0 A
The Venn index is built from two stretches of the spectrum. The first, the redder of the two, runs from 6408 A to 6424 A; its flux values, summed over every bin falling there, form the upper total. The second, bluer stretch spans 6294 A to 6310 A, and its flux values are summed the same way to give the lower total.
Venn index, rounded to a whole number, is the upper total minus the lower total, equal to -12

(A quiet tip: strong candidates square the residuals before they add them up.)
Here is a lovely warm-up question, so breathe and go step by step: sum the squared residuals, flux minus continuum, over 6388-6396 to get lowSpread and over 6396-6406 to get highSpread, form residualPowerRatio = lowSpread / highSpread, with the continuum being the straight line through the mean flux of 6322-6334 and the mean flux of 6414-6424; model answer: 0.2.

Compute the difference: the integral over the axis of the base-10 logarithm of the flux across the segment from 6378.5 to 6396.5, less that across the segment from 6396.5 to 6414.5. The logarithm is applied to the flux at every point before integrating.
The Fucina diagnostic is 0.18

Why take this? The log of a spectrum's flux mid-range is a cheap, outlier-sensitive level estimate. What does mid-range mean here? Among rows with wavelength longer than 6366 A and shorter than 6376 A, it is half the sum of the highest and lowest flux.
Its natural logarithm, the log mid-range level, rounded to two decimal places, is 4.74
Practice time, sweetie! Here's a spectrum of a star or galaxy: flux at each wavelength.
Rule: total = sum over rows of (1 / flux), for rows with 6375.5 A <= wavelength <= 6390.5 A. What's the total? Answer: 0.0444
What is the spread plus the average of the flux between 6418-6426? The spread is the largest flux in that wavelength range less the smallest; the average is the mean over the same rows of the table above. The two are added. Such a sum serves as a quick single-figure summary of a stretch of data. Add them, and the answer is 117.0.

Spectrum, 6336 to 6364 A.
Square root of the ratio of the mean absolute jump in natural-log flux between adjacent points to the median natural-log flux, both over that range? 0.071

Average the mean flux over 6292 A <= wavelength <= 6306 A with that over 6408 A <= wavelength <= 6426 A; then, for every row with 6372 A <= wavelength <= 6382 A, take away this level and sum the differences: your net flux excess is 7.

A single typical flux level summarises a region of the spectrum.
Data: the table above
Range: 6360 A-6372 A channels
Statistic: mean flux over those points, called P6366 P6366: 113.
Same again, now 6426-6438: 112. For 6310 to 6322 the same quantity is 110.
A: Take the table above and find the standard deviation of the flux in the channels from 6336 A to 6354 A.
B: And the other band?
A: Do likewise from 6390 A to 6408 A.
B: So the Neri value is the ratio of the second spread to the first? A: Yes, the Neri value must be 1.03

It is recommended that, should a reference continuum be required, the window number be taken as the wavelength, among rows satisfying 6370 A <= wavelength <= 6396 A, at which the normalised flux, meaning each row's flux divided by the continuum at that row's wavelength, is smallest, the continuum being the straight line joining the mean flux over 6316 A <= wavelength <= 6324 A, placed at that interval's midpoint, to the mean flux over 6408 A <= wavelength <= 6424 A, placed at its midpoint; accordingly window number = 6392.0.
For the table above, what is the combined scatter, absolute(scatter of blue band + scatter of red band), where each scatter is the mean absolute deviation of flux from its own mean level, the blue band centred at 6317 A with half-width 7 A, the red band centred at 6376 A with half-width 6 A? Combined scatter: 2.6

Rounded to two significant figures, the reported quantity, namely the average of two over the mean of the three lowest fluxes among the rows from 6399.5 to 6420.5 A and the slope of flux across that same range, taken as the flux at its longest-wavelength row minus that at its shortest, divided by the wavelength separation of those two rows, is 0.12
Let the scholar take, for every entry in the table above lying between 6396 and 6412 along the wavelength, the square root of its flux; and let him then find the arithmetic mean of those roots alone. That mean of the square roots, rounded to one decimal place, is 10.4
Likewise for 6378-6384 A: 10.6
